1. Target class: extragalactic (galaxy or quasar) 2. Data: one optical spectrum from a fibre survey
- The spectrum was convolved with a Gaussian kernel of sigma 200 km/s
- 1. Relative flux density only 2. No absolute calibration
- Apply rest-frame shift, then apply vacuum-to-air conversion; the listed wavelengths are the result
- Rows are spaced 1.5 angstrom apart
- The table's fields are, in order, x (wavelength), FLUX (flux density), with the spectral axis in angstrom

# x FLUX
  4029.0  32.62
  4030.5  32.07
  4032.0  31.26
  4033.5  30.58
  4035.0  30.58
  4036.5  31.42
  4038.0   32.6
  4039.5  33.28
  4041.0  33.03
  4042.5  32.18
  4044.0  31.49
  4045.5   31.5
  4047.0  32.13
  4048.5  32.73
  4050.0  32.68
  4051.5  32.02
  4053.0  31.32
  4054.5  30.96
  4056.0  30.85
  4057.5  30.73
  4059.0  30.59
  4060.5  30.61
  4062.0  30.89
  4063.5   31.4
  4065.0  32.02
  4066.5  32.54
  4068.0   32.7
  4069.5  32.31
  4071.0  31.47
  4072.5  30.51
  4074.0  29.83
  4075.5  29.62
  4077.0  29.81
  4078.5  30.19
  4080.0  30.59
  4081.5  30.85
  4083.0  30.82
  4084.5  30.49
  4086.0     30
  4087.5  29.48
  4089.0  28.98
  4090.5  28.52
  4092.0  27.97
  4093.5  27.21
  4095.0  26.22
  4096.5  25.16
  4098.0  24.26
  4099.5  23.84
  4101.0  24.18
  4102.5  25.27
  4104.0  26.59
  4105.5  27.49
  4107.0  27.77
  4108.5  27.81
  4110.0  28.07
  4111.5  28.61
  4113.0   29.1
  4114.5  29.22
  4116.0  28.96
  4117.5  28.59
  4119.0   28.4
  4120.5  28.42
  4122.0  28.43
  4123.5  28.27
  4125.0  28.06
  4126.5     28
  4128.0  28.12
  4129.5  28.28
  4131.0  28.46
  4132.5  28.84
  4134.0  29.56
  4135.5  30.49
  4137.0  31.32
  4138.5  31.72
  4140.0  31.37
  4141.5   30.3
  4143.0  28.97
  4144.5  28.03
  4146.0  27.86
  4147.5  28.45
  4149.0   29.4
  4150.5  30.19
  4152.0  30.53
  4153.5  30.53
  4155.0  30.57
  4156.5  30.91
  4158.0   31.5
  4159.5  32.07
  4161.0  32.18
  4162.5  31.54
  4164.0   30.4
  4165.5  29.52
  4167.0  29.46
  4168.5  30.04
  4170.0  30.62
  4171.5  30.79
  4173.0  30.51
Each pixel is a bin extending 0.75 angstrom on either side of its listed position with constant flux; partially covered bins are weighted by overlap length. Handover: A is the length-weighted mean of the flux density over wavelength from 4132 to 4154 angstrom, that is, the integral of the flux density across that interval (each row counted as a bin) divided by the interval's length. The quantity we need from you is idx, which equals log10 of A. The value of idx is 1.47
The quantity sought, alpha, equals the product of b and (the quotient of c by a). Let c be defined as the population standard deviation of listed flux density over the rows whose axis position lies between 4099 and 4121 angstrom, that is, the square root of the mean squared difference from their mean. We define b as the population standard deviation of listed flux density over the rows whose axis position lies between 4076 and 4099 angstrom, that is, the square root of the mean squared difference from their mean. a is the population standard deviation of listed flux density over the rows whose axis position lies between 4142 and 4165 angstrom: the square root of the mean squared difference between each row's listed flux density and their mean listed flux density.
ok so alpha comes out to 2.56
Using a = 1.35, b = 2.05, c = 1.7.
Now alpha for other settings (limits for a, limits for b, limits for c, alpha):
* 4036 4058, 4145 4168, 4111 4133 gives 0.55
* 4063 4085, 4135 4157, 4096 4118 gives 2.26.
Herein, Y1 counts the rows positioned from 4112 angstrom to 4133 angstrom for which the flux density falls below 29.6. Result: 14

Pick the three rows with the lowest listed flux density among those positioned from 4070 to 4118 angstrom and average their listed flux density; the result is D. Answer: 24.1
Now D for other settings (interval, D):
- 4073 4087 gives 29.8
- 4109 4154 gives 28.0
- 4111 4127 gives 28.1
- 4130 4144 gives 28.8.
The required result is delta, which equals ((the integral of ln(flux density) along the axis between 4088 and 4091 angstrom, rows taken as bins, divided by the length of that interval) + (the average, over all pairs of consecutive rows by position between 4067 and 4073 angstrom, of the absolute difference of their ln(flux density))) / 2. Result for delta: 1.69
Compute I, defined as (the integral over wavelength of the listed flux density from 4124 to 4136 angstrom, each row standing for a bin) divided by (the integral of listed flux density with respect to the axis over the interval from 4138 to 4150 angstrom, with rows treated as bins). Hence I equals 0.97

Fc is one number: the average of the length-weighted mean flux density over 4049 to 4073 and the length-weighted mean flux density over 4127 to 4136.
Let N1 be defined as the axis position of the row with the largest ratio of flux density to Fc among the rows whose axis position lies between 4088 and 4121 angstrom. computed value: 4114.5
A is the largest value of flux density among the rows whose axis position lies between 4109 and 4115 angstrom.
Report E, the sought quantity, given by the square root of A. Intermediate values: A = 29.22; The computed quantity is 5.4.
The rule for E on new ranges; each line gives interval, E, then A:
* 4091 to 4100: 5.3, 27.97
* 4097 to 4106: 5.2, 27.49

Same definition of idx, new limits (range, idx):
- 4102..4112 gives 1.44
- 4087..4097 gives 1.44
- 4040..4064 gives 1.50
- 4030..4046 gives 1.50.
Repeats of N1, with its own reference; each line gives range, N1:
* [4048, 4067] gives 4048.5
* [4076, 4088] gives 4081.5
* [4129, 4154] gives 4138.5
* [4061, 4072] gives 4068.0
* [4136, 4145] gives 4138.5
